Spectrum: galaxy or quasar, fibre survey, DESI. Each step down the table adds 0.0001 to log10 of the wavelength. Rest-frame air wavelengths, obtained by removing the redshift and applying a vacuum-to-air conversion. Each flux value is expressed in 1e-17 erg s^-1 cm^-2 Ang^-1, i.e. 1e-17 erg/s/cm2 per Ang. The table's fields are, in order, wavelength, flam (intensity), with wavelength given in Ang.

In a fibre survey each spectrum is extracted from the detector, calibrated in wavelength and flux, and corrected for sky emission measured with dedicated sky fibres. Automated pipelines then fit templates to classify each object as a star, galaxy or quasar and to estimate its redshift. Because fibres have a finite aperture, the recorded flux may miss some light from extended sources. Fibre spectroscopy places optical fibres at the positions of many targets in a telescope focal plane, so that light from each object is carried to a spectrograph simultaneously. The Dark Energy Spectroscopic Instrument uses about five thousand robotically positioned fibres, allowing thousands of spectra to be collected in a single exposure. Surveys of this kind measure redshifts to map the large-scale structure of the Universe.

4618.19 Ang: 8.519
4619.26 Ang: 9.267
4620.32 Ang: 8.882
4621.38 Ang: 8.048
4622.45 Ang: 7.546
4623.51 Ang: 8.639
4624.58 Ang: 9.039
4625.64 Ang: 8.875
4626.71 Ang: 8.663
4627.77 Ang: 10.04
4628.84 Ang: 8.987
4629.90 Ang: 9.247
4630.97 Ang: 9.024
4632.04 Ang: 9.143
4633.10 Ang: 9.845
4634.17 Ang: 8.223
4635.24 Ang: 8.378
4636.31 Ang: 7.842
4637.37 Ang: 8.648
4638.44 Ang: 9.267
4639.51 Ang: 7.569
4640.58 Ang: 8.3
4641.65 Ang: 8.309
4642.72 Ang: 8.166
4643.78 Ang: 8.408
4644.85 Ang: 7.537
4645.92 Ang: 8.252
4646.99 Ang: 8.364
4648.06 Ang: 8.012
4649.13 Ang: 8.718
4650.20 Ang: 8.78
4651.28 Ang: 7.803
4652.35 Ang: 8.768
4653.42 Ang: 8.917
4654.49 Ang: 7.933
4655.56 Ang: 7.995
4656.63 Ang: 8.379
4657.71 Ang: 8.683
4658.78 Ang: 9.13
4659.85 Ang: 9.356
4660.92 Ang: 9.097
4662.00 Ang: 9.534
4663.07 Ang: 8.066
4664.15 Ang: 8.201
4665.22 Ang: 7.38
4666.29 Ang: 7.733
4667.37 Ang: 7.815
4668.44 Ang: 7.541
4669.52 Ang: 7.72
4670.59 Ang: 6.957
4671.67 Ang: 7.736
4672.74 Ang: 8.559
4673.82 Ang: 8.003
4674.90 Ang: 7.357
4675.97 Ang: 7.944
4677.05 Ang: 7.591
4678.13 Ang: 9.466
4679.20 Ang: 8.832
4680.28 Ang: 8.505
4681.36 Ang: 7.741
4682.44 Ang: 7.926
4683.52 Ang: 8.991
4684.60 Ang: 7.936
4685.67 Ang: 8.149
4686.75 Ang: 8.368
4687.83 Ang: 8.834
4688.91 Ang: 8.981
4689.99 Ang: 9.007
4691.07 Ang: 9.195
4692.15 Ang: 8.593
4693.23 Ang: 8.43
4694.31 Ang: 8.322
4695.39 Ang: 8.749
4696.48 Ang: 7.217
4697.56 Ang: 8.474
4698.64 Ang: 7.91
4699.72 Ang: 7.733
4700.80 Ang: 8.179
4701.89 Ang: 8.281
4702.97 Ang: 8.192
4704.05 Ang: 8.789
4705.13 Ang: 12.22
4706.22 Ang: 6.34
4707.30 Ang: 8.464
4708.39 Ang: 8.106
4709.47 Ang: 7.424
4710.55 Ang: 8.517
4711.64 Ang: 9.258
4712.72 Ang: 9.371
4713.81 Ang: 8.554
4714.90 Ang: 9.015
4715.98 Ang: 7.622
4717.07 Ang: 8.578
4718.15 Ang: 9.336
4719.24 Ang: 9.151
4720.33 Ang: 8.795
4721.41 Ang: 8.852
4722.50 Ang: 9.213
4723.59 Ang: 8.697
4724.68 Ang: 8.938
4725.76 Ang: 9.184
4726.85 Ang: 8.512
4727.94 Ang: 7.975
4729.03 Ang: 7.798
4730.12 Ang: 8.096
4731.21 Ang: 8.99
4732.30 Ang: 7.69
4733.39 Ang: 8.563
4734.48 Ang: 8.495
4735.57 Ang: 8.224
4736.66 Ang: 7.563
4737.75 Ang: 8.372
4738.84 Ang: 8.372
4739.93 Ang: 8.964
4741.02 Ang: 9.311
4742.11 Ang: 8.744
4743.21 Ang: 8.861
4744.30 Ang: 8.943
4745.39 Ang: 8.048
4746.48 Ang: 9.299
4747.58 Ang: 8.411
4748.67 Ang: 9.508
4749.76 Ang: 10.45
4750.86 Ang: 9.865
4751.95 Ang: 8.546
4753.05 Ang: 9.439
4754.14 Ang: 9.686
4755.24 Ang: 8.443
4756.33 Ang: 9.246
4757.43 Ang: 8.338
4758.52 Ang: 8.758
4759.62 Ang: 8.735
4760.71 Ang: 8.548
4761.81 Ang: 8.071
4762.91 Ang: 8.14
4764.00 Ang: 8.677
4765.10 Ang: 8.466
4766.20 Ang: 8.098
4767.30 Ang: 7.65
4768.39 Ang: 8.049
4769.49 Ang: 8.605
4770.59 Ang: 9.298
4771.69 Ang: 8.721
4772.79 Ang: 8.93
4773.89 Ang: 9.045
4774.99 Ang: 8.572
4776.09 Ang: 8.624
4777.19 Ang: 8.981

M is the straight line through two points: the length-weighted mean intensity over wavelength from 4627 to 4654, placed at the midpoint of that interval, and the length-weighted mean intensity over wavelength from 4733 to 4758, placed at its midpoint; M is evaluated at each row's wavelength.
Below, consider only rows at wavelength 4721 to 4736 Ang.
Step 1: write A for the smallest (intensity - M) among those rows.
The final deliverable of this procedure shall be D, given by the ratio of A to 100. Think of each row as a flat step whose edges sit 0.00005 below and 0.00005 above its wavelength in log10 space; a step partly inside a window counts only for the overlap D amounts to -0.011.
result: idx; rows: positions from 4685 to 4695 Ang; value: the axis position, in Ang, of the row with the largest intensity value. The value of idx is 4691.07 Ang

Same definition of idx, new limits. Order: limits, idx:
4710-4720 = 4712.72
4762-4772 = 4770.59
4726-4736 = 4731.21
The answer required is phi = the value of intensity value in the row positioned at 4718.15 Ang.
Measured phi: 9.336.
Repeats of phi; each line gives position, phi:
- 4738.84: 8.372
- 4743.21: 8.861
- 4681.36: 7.741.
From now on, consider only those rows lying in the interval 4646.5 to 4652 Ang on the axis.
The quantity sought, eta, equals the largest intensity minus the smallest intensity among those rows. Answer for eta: 1.0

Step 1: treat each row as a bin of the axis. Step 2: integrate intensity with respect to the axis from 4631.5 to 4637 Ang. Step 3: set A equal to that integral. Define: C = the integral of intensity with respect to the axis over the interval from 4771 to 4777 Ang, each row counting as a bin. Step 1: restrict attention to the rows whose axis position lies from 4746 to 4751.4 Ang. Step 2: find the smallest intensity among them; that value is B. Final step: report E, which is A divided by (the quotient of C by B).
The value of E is 7.62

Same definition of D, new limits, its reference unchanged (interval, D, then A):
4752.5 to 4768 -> -0.013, -1.3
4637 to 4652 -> -0.011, -1.1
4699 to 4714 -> -0.024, -2.4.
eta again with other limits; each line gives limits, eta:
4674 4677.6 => 0.6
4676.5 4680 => 1.9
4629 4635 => 1.6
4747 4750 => 2.0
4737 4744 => 0.9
